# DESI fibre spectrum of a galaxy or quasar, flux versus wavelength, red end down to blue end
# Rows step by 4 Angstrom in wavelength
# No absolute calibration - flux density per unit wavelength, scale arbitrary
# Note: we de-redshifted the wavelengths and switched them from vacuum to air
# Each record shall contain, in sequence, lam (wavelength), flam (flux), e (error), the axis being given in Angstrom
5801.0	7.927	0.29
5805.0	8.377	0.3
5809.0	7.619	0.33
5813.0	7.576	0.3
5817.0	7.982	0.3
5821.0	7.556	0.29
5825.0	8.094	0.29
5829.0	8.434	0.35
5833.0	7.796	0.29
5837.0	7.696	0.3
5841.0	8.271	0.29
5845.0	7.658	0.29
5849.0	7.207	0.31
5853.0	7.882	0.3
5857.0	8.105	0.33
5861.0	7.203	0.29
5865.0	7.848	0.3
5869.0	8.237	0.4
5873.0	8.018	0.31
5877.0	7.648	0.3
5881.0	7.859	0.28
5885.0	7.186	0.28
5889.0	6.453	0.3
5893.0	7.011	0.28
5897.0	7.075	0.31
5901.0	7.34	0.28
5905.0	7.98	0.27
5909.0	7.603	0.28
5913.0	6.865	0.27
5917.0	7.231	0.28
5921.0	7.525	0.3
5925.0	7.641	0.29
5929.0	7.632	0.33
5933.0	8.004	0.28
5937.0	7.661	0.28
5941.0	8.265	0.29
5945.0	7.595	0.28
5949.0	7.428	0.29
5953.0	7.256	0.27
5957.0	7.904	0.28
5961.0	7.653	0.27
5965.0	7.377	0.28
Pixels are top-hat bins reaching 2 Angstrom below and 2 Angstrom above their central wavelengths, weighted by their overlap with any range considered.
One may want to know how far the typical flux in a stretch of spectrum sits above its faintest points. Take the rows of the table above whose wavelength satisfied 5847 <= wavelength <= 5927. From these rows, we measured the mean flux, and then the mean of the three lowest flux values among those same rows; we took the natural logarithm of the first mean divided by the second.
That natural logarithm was 0.101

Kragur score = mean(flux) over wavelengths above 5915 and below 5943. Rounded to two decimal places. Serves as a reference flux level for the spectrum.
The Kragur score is 7.71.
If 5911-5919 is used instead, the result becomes 7.05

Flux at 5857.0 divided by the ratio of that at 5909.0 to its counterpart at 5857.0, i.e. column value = 8.6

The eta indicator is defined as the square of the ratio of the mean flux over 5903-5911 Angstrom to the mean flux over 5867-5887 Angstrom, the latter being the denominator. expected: 1.00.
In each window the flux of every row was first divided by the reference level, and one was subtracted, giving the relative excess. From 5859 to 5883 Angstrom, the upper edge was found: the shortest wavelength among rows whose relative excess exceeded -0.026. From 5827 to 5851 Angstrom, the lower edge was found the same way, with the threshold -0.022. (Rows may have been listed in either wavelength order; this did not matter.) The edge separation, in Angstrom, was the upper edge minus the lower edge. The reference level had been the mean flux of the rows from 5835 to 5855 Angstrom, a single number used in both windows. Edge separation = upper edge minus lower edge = 36 Angstrom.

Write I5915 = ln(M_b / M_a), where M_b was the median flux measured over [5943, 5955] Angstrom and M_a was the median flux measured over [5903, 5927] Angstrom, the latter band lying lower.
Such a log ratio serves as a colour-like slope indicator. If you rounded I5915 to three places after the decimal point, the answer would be -0.018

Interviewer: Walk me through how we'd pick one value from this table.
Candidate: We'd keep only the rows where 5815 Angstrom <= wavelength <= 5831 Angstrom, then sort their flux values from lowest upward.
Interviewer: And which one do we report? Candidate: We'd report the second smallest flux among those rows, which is 7.982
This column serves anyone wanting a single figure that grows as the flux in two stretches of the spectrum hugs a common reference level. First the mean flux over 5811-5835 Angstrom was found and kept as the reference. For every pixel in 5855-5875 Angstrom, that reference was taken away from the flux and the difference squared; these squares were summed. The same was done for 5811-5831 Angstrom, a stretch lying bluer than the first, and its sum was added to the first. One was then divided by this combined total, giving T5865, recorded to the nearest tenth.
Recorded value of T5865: 0.8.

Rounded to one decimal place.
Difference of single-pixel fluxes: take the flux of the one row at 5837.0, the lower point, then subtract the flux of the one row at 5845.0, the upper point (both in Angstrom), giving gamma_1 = 0.0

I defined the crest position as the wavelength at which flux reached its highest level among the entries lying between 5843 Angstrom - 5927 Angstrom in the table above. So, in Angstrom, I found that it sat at 5869.0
